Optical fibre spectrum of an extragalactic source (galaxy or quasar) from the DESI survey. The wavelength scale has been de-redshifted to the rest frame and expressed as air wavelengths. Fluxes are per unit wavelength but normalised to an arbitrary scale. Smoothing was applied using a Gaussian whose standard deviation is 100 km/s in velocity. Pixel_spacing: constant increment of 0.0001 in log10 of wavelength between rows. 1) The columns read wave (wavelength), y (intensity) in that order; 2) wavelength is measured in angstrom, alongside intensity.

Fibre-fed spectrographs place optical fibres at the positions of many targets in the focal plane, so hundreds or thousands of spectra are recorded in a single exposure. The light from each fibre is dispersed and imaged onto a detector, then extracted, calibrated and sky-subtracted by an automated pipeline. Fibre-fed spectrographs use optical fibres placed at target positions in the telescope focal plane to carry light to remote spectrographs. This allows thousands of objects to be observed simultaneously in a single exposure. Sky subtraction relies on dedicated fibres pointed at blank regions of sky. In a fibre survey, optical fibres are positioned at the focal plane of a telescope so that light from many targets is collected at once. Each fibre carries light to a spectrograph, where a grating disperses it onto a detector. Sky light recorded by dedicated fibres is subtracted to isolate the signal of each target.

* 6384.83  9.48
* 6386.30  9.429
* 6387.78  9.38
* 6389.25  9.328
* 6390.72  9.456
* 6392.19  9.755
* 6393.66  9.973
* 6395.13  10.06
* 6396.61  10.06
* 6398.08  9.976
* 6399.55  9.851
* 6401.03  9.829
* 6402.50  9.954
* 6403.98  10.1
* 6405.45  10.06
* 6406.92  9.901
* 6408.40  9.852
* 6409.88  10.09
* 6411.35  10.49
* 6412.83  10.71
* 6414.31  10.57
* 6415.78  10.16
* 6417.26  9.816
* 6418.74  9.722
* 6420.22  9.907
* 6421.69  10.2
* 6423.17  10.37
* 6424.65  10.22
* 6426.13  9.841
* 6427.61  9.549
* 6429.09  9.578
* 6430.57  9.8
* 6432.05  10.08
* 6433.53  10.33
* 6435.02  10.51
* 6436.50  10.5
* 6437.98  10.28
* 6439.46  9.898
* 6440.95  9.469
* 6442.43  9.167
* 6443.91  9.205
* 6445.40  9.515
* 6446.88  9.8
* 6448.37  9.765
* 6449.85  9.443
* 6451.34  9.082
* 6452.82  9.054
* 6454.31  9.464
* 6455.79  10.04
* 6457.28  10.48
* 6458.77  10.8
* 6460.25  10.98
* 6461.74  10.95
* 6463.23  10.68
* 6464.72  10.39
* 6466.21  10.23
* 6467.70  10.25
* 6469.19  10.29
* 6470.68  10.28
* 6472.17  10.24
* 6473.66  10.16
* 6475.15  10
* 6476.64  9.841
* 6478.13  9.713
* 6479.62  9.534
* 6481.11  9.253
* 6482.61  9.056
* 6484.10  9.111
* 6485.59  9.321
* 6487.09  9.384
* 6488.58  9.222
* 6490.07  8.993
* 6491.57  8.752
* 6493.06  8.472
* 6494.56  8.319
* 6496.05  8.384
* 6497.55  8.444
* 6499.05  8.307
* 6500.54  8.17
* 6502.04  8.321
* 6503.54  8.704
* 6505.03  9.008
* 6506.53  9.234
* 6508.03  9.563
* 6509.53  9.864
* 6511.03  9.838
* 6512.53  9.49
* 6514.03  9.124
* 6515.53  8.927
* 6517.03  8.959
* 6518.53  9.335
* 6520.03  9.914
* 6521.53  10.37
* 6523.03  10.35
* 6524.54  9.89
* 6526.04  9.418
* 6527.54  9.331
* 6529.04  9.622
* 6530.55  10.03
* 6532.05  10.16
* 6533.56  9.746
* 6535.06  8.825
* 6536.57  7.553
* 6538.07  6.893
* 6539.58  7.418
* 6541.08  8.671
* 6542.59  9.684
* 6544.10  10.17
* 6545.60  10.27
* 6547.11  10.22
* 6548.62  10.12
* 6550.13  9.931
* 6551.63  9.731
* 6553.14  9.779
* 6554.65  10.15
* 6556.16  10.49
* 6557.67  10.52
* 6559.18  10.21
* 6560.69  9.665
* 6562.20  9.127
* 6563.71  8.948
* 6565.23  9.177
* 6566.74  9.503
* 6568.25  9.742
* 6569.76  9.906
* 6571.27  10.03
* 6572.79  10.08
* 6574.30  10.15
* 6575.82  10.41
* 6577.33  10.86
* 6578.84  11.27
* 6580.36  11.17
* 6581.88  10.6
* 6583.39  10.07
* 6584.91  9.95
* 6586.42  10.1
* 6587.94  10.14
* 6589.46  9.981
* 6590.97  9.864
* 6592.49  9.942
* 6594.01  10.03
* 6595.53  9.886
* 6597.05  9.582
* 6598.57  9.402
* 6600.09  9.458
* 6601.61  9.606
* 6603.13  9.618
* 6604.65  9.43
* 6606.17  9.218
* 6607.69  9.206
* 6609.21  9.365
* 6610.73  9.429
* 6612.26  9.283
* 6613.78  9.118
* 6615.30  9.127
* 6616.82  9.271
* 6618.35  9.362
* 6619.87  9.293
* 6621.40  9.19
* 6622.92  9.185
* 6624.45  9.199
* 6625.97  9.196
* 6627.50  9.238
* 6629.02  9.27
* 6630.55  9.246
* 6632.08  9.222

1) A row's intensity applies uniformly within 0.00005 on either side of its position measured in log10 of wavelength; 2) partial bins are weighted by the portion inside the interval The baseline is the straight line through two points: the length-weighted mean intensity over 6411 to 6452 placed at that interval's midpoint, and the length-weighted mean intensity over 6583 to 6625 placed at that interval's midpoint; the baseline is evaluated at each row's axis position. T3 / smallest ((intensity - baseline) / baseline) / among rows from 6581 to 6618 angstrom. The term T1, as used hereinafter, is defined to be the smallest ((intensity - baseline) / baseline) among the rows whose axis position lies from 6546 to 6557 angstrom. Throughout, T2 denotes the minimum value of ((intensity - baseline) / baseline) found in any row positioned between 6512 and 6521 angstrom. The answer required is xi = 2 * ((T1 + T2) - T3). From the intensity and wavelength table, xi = -0.07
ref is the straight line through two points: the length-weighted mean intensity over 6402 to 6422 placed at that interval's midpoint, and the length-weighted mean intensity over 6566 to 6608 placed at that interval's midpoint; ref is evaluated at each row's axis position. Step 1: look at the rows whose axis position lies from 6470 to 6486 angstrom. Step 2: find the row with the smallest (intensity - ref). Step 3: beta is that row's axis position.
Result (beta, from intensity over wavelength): 6482.61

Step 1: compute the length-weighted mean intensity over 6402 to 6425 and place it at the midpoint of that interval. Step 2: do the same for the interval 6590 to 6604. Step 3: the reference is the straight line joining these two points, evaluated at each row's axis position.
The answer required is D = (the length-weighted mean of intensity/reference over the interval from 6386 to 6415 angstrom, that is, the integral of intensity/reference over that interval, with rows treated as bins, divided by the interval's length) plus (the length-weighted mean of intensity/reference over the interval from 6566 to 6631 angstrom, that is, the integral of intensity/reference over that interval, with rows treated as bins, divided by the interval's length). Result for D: 1.98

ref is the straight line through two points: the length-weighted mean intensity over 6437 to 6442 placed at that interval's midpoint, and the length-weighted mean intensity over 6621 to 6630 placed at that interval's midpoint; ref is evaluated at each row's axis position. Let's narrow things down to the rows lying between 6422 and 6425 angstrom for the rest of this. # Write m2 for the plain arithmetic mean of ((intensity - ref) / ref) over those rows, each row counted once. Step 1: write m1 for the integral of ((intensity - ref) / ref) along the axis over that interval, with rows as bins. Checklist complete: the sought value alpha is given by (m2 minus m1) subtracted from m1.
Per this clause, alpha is 0.18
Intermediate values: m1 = 0.11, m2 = 0.037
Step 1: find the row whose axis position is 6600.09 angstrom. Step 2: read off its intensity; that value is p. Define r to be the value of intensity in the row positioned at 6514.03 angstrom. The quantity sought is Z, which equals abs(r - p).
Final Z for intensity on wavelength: 0.3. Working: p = 9.458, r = 9.124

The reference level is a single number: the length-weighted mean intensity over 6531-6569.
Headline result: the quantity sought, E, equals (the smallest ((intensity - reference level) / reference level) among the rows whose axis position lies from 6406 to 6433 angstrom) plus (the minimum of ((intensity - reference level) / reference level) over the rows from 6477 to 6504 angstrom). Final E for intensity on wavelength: -0.13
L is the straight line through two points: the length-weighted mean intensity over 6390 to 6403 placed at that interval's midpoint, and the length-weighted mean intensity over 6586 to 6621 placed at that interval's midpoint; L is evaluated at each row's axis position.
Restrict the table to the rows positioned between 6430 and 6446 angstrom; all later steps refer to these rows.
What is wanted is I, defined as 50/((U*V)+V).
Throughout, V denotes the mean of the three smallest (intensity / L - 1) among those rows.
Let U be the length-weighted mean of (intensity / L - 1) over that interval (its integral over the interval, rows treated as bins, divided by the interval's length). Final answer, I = -926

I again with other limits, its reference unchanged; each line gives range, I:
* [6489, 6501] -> -383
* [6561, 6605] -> -886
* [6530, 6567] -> -208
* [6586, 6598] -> 2081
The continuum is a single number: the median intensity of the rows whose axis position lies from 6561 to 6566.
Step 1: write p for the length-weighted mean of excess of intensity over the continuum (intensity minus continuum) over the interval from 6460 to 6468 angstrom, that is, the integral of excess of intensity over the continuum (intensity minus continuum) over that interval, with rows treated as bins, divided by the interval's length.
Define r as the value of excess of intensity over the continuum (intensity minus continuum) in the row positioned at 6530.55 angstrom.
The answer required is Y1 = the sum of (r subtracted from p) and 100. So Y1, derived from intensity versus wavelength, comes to 101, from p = 1.45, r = 0.9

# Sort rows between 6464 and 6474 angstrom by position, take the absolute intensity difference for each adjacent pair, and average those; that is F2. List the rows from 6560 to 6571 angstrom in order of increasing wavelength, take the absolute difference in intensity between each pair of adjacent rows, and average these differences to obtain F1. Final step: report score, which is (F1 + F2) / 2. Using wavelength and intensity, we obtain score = 0.17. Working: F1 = 0.28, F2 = 0.06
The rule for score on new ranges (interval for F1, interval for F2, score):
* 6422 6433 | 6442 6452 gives 0.23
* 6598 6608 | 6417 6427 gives 0.16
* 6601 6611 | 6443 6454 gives 0.17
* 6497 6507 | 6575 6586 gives 0.29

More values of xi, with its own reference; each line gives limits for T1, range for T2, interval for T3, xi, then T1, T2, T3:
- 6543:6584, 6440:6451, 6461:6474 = -0.36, -0.071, -0.074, 0.034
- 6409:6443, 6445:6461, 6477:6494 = -0.05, -0.074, -0.083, -0.134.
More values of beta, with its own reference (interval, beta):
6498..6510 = 6500.54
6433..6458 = 6452.82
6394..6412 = 6401.03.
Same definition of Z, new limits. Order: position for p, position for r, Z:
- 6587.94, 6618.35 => 0.8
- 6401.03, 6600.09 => 0.4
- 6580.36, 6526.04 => 1.8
